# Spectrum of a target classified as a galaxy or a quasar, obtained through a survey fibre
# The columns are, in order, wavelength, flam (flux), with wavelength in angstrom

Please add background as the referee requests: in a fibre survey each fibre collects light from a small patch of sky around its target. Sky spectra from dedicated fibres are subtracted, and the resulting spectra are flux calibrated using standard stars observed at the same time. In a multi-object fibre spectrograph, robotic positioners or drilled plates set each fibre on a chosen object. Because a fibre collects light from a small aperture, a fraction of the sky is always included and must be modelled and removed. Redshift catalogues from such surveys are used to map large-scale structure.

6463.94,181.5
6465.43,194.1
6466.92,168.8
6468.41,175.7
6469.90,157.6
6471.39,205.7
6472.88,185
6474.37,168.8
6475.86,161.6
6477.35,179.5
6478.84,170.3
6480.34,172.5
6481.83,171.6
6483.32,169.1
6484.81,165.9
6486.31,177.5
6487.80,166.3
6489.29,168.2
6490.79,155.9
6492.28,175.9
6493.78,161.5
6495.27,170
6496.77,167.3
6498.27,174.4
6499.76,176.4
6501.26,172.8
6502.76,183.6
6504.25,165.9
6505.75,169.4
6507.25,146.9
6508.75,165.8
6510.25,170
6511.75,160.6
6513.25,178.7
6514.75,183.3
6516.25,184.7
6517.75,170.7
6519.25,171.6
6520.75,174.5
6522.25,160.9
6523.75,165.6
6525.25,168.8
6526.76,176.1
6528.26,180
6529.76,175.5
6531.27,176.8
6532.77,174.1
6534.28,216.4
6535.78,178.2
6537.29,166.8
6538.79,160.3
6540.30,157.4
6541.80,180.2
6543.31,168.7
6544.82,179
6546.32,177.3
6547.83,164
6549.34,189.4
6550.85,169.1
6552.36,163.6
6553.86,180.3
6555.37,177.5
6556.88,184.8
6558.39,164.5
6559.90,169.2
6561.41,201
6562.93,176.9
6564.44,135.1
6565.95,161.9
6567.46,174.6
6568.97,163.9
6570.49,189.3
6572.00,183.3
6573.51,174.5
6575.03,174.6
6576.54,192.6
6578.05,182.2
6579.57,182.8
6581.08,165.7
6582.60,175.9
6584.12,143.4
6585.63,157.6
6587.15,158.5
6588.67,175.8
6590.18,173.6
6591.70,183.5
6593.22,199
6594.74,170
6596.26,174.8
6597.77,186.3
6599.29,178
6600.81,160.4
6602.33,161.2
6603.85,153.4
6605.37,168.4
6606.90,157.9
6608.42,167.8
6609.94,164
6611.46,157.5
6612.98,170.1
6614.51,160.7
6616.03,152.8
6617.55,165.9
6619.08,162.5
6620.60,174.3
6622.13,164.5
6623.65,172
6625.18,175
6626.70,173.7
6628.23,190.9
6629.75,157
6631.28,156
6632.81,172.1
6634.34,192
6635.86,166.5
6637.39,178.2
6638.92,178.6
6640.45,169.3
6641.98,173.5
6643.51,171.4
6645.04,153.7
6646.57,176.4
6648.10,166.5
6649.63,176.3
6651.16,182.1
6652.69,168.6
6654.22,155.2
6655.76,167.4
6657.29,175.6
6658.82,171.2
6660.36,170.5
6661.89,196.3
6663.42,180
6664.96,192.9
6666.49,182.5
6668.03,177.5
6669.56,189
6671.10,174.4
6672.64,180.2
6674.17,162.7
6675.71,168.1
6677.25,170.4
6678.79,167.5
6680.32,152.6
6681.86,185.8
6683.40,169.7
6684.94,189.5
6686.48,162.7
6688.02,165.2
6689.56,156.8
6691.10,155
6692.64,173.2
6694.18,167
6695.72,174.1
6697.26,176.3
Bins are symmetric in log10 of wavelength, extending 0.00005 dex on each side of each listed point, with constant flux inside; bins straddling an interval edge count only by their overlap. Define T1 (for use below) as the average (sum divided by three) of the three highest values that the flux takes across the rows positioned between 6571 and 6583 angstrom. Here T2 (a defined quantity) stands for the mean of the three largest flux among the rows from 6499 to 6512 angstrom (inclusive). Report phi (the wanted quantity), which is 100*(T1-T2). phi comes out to 863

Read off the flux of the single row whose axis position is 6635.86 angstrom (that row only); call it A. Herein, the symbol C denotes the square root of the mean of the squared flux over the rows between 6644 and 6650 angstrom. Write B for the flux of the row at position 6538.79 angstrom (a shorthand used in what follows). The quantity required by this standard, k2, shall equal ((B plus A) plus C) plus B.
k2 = 656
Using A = 166.5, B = 160.3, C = 168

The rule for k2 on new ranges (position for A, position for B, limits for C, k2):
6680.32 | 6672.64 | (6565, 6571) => 686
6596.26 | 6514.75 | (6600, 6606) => 702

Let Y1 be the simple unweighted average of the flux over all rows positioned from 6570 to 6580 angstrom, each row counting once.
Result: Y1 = 183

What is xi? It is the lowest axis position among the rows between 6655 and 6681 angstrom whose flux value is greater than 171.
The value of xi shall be 6657.29 angstrom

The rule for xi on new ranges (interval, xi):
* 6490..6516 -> 6492.28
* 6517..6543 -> 6519.25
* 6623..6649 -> 6623.65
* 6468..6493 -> 6468.41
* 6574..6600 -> 6575.03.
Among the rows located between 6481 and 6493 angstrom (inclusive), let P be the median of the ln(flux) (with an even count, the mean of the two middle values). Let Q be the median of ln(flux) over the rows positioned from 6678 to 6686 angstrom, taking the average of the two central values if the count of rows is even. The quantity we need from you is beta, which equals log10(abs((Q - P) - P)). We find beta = 0.709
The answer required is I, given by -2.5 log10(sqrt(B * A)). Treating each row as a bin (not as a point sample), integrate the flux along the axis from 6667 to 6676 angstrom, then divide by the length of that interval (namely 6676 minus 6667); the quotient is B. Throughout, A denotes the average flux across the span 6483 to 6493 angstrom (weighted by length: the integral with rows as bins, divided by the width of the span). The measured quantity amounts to -5.59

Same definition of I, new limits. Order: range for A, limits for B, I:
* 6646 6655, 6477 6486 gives -5.58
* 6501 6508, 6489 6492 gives -5.55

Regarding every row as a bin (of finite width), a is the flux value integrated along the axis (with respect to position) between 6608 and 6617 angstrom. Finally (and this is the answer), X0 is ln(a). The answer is 7.29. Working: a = 1459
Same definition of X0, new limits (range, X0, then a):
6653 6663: 7.45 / 1728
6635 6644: 7.35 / 1559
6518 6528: 7.44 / 1702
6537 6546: 7.33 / 1525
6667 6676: 7.37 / 1583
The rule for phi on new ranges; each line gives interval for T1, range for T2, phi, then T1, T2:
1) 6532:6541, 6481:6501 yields 1297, 190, 177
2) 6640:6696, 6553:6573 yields 120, 193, 192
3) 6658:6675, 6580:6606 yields 313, 193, 190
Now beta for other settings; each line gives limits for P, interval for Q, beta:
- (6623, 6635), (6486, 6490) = 0.714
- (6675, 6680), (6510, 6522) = 0.707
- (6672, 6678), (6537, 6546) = 0.711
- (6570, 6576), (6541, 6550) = 0.715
